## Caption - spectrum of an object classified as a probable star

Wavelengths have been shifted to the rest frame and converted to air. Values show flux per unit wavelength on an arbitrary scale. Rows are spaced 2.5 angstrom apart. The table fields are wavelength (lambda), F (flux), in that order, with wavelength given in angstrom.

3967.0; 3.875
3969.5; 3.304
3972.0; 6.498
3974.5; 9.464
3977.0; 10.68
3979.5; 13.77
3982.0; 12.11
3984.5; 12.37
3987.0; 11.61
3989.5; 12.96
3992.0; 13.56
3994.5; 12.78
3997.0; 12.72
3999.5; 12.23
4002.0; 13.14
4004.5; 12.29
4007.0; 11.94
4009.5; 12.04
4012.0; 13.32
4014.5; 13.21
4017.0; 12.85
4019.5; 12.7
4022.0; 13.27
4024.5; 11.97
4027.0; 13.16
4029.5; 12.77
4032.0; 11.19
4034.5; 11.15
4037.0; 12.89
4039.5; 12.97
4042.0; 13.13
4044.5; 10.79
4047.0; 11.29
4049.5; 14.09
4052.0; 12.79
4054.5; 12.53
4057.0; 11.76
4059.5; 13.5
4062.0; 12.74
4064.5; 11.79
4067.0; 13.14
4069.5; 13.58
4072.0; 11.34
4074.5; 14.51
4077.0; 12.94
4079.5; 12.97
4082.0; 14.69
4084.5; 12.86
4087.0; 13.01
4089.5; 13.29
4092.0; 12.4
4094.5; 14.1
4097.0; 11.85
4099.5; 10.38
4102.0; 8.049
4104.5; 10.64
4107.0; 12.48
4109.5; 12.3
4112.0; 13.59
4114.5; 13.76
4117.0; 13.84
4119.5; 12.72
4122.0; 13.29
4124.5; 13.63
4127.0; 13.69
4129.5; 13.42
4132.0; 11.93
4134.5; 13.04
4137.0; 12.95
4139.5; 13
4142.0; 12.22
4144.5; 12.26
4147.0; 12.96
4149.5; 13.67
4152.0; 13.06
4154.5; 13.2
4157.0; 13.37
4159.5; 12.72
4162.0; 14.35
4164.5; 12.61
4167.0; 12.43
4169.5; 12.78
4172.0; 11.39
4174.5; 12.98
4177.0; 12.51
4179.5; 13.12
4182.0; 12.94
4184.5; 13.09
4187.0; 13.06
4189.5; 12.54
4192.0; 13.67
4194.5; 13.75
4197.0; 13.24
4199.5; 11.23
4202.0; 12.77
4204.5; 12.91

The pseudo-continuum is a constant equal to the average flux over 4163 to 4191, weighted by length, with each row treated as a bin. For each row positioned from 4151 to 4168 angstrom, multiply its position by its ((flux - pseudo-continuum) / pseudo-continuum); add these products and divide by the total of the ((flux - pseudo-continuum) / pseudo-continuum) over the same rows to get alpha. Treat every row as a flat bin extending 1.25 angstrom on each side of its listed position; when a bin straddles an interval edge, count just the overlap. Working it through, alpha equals 4157.7 angstrom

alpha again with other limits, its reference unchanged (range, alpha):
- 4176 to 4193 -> 4187.5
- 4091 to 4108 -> 4102.4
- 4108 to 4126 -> 4118.4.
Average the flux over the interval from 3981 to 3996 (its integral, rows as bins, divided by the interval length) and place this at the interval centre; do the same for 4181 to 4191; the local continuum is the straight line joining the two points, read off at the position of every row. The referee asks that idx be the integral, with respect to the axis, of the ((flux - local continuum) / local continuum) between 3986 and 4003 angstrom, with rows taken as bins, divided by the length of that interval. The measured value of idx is 0.011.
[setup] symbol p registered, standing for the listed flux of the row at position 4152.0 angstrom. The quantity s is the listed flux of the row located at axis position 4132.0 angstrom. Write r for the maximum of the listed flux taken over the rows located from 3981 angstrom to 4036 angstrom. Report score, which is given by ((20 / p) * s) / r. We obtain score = 1.35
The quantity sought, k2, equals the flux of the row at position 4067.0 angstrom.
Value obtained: 13.14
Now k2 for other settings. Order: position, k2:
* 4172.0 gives 11.39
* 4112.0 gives 13.59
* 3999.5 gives 12.23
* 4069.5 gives 13.58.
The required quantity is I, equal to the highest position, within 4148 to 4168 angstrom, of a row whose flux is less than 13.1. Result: 4167.0 angstrom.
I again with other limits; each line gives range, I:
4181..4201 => 4199.5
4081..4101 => 4099.5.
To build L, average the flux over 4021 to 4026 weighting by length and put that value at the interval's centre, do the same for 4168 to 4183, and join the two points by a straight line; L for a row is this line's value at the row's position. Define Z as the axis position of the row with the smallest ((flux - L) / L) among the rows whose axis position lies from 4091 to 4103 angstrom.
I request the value 4102.0 angstrom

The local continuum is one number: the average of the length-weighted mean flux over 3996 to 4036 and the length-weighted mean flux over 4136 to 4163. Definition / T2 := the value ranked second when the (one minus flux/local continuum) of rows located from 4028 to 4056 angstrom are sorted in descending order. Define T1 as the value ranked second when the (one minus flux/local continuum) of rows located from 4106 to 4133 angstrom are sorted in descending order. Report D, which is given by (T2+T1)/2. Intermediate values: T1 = 0.037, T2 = 0.13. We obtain 0.082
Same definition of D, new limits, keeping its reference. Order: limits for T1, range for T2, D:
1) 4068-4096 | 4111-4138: 0.017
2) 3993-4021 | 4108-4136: 0.048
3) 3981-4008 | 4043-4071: 0.091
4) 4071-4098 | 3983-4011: 0.069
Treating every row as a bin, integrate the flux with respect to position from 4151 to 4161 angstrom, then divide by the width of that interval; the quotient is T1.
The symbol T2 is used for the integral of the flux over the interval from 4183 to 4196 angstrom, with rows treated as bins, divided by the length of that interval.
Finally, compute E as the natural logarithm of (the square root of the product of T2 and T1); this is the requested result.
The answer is 2.58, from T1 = 13.1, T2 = 13.2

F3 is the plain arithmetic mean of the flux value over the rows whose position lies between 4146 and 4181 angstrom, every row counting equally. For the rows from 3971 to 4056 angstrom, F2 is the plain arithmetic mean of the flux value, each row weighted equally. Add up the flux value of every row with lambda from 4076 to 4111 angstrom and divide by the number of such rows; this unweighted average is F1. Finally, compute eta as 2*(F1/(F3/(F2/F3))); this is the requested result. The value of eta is 1.80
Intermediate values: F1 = 12.3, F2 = 12.2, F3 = 12.9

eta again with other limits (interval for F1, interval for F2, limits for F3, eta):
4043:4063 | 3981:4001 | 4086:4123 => 2.04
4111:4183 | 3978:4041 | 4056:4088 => 1.94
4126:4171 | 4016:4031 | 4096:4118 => 2.35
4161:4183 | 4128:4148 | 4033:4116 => 2.07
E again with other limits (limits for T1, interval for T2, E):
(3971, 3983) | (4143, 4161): 2.46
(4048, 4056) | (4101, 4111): 2.48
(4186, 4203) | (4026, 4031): 2.56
